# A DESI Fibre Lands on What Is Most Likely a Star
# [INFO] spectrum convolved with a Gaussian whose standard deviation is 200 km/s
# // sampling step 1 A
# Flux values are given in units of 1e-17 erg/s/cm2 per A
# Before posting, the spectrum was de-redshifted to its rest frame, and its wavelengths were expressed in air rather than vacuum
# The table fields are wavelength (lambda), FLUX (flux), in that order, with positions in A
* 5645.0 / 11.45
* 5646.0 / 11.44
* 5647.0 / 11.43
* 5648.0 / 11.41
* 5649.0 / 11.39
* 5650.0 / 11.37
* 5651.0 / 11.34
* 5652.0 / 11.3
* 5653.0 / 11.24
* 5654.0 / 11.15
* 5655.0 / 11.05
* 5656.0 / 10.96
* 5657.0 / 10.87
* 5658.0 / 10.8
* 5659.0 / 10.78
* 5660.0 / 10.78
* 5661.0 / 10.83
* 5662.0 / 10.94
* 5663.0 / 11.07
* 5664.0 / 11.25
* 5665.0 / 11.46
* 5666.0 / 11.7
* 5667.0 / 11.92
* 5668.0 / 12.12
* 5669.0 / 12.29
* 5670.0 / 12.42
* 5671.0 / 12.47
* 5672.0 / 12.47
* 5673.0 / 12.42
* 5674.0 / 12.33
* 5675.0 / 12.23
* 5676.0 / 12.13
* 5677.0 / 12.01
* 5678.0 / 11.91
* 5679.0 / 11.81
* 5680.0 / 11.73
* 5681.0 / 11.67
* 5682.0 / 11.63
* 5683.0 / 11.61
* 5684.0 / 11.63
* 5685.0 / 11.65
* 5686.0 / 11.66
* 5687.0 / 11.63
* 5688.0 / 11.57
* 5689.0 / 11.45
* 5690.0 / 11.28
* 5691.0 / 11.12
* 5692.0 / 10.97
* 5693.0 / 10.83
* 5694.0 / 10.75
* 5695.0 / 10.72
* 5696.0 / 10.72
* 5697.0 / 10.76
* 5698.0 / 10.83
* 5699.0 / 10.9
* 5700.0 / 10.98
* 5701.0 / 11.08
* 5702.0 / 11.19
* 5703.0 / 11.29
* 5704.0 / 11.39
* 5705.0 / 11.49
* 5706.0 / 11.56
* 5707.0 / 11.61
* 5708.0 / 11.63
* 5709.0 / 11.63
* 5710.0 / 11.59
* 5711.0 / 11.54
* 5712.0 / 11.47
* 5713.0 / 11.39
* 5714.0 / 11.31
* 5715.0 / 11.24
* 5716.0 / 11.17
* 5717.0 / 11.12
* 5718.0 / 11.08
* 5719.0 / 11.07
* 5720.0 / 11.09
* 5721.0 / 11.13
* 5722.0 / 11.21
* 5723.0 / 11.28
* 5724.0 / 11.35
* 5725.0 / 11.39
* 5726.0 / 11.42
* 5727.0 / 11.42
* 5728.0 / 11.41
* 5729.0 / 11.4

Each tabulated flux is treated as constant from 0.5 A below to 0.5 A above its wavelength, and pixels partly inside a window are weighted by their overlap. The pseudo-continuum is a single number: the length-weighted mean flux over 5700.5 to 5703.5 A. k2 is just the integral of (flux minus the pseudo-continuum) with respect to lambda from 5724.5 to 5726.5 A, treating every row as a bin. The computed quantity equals 0.4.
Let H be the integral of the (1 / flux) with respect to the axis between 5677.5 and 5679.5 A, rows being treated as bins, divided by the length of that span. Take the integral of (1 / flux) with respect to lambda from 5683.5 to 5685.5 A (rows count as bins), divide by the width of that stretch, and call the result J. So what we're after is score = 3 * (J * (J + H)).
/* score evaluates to 0.0439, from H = 0.084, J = 0.0859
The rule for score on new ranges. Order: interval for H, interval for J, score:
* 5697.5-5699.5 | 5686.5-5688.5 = 0.0461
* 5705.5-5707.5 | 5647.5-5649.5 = 0.0458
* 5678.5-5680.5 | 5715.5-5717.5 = 0.0470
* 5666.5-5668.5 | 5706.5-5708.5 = 0.0437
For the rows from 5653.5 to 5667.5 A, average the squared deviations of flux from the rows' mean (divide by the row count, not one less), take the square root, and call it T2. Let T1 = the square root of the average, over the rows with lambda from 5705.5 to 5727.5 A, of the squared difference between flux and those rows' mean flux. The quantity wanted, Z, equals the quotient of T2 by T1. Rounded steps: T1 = 0.19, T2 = 0.34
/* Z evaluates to 1.8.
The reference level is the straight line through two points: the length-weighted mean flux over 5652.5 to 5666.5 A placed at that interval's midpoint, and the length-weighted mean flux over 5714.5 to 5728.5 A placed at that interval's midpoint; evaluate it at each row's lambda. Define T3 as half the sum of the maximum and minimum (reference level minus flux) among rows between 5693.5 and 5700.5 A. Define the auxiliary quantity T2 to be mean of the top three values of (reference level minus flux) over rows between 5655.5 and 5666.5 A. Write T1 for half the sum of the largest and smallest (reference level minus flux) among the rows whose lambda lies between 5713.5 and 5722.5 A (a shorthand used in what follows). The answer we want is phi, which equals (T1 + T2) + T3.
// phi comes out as 0.6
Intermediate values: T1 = 0.0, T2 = 0.27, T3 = 0.3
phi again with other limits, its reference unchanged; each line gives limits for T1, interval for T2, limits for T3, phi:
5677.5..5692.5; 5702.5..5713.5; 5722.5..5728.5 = -0.6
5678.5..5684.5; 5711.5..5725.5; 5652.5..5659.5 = -0.4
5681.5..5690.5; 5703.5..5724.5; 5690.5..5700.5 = 0.1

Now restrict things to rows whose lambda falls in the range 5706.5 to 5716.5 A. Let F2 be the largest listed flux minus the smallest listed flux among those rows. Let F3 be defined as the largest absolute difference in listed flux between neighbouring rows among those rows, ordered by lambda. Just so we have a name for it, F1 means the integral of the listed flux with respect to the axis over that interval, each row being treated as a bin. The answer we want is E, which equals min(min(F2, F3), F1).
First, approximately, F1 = 115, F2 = 0.5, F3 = 0.080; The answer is 0.08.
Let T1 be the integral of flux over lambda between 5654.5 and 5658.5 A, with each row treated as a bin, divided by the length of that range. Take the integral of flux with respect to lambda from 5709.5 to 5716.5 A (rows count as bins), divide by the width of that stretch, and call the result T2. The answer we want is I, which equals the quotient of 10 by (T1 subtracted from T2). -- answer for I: 21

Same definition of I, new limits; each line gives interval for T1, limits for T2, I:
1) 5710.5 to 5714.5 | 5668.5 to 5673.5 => 10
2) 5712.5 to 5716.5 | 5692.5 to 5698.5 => -20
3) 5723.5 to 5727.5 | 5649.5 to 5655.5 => -65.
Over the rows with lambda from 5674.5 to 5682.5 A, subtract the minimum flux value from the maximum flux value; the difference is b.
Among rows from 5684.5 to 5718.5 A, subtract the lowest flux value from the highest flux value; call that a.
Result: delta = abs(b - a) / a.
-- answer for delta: 0.36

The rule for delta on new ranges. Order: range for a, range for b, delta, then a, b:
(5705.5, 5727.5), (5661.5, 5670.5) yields 1.64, 0.56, 1.48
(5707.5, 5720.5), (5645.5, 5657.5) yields 0.02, 0.56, 0.57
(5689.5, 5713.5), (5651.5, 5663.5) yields 0.43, 0.91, 0.52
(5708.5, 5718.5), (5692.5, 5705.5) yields 0.40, 0.55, 0.77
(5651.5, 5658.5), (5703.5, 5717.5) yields 0.02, 0.50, 0.51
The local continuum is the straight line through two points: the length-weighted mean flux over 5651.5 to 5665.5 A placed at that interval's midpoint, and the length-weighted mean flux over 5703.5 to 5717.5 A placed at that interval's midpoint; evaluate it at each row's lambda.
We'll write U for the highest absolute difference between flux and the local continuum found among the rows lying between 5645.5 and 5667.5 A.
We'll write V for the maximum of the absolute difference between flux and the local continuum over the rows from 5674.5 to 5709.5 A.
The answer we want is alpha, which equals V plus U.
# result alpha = 1.9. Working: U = 0.82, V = 1.07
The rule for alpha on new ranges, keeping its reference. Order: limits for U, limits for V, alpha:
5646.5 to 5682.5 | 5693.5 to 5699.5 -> 1.9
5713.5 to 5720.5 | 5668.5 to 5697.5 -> 1.8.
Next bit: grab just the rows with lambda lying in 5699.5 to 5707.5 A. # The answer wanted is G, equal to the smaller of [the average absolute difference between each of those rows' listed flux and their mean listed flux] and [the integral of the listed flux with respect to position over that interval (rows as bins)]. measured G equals 0.19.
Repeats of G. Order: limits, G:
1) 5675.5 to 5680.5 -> 0.12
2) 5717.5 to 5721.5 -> 0.02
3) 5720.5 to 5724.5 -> 0.07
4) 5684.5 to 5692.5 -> 0.22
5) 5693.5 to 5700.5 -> 0.08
